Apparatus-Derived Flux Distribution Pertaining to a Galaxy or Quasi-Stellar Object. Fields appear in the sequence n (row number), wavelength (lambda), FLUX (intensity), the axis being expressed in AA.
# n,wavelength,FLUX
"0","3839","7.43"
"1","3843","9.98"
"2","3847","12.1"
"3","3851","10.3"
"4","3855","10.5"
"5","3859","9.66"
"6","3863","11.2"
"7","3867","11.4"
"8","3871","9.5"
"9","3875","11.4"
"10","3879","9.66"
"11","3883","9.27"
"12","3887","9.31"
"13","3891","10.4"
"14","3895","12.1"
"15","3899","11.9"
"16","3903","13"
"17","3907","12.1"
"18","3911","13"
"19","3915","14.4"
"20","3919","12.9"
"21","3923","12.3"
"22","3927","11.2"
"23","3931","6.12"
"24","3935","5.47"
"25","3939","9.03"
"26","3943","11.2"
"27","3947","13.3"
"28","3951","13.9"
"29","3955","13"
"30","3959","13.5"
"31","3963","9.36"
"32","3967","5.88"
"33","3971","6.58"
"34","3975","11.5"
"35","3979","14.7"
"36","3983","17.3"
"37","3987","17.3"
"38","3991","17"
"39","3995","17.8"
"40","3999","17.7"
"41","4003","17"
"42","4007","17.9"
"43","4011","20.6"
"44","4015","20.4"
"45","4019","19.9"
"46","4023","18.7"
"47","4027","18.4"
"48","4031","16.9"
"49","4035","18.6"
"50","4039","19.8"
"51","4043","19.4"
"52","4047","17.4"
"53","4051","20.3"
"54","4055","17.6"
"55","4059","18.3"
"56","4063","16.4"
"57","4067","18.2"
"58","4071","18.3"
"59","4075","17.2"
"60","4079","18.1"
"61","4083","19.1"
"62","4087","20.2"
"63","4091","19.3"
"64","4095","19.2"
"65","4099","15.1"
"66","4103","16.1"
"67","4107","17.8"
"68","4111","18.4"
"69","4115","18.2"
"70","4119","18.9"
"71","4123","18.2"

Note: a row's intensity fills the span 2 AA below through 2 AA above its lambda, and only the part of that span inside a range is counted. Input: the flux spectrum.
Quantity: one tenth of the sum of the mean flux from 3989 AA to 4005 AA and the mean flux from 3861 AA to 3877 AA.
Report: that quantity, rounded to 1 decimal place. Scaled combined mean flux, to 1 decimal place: 2.8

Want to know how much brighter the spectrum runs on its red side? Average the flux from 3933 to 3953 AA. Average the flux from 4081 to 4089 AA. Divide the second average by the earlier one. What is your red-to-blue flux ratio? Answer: 1.86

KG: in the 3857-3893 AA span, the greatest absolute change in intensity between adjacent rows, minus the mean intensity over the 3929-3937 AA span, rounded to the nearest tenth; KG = -3.9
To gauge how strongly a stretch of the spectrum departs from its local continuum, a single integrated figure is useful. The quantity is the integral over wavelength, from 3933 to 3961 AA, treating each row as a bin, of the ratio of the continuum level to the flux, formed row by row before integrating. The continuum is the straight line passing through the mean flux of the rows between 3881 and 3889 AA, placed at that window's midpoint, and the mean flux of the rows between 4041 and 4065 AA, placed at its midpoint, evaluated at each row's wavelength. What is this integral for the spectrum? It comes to 34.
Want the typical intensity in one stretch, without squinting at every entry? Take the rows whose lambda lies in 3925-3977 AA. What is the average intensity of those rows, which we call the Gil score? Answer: 10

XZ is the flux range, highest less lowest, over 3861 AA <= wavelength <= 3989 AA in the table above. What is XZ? 12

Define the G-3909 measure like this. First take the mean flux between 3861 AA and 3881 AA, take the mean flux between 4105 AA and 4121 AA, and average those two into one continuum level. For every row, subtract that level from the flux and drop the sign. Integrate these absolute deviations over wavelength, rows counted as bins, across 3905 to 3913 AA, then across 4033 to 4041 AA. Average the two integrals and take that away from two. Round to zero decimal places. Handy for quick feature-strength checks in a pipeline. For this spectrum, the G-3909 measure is -25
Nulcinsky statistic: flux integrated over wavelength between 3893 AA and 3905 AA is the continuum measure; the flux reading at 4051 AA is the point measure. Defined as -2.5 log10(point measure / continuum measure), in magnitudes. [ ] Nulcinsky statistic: 2.16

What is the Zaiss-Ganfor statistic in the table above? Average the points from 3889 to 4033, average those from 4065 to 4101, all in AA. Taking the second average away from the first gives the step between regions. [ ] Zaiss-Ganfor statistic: -4.6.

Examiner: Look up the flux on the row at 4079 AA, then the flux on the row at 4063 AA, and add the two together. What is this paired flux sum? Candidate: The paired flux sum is 34.5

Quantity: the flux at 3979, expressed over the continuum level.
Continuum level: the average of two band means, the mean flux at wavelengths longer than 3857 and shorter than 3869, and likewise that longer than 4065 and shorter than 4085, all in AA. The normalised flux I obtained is 1.02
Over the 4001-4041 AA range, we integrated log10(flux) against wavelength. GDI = 51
